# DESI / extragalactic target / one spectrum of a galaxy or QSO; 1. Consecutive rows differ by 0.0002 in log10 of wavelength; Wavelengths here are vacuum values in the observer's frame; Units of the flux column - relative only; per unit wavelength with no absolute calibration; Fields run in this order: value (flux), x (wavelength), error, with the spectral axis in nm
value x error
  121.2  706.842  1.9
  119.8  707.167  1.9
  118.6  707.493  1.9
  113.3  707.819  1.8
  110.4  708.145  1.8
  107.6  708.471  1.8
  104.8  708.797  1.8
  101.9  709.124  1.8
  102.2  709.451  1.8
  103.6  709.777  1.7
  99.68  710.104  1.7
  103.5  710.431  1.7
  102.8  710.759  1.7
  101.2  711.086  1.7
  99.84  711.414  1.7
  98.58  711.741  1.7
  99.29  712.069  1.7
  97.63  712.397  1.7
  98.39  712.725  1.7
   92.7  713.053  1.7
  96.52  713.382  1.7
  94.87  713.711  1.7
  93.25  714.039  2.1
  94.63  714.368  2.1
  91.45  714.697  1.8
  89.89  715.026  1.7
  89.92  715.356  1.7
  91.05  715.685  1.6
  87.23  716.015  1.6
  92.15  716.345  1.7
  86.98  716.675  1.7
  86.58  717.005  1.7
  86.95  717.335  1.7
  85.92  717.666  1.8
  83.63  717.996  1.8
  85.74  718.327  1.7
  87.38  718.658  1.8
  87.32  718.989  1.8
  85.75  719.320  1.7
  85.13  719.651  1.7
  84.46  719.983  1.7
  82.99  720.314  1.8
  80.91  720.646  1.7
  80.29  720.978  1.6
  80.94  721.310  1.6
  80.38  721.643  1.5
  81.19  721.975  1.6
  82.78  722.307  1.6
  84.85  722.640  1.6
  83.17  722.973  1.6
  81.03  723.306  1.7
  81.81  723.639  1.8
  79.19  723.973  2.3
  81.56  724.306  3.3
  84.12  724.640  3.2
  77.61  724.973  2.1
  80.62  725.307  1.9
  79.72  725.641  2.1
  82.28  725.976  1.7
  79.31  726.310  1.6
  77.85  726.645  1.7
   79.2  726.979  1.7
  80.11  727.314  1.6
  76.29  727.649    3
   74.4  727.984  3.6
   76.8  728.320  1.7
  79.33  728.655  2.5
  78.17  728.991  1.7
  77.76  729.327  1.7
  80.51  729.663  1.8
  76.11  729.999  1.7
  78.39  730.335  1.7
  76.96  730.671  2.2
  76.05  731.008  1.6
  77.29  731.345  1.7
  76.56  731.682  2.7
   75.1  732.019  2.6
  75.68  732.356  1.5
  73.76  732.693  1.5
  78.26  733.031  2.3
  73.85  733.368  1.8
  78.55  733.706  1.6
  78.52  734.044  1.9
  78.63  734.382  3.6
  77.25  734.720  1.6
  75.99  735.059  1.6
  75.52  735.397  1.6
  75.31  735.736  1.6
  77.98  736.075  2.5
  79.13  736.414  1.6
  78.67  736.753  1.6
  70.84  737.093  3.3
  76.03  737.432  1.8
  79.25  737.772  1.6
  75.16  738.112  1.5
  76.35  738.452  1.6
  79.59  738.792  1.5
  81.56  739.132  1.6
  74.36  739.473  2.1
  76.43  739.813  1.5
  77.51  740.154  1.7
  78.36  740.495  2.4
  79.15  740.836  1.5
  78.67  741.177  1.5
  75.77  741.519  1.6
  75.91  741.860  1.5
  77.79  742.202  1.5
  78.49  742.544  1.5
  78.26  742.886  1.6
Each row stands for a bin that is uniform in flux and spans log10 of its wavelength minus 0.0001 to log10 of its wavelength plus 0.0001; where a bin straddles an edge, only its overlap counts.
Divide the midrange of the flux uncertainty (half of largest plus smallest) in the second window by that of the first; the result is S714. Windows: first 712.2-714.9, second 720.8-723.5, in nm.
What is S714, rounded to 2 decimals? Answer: 0.84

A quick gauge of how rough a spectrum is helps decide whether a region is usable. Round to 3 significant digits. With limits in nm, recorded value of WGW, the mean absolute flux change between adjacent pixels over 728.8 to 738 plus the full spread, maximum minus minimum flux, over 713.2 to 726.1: 21.1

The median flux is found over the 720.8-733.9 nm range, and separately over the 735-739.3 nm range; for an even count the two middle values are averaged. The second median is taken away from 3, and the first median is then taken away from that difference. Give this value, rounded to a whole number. -153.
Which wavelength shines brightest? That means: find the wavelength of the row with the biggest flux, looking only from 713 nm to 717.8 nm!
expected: 713.382 nm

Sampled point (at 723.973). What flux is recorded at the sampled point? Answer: 79.19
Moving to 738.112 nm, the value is 75.16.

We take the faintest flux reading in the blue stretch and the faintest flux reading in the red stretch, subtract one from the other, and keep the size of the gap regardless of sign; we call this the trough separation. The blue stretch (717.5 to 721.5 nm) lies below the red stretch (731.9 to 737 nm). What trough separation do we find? 6.5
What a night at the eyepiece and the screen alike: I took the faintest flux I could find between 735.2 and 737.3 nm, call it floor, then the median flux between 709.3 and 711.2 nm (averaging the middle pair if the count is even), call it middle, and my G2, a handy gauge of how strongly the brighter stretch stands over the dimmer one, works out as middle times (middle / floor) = 148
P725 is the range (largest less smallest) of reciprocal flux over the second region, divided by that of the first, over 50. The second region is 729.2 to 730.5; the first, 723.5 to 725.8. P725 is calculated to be 0.014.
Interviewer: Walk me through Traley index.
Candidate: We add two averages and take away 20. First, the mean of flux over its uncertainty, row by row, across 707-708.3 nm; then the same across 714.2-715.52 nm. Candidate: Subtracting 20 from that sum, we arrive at 93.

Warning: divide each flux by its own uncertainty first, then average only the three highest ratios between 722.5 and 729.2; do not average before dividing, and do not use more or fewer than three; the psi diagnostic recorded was 52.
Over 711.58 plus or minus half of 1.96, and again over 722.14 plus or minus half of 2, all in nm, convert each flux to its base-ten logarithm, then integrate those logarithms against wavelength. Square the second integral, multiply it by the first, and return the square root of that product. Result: 7.58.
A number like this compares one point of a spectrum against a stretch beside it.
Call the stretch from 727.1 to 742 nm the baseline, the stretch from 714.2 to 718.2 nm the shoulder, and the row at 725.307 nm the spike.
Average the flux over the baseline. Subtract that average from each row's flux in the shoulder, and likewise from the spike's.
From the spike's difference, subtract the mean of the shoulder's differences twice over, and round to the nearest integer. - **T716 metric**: -20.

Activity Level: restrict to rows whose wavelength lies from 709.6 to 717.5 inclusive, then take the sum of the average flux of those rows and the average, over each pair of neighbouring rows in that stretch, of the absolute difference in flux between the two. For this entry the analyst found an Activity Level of 97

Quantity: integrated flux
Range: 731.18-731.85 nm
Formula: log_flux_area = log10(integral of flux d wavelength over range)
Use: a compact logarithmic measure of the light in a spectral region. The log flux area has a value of 1.71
